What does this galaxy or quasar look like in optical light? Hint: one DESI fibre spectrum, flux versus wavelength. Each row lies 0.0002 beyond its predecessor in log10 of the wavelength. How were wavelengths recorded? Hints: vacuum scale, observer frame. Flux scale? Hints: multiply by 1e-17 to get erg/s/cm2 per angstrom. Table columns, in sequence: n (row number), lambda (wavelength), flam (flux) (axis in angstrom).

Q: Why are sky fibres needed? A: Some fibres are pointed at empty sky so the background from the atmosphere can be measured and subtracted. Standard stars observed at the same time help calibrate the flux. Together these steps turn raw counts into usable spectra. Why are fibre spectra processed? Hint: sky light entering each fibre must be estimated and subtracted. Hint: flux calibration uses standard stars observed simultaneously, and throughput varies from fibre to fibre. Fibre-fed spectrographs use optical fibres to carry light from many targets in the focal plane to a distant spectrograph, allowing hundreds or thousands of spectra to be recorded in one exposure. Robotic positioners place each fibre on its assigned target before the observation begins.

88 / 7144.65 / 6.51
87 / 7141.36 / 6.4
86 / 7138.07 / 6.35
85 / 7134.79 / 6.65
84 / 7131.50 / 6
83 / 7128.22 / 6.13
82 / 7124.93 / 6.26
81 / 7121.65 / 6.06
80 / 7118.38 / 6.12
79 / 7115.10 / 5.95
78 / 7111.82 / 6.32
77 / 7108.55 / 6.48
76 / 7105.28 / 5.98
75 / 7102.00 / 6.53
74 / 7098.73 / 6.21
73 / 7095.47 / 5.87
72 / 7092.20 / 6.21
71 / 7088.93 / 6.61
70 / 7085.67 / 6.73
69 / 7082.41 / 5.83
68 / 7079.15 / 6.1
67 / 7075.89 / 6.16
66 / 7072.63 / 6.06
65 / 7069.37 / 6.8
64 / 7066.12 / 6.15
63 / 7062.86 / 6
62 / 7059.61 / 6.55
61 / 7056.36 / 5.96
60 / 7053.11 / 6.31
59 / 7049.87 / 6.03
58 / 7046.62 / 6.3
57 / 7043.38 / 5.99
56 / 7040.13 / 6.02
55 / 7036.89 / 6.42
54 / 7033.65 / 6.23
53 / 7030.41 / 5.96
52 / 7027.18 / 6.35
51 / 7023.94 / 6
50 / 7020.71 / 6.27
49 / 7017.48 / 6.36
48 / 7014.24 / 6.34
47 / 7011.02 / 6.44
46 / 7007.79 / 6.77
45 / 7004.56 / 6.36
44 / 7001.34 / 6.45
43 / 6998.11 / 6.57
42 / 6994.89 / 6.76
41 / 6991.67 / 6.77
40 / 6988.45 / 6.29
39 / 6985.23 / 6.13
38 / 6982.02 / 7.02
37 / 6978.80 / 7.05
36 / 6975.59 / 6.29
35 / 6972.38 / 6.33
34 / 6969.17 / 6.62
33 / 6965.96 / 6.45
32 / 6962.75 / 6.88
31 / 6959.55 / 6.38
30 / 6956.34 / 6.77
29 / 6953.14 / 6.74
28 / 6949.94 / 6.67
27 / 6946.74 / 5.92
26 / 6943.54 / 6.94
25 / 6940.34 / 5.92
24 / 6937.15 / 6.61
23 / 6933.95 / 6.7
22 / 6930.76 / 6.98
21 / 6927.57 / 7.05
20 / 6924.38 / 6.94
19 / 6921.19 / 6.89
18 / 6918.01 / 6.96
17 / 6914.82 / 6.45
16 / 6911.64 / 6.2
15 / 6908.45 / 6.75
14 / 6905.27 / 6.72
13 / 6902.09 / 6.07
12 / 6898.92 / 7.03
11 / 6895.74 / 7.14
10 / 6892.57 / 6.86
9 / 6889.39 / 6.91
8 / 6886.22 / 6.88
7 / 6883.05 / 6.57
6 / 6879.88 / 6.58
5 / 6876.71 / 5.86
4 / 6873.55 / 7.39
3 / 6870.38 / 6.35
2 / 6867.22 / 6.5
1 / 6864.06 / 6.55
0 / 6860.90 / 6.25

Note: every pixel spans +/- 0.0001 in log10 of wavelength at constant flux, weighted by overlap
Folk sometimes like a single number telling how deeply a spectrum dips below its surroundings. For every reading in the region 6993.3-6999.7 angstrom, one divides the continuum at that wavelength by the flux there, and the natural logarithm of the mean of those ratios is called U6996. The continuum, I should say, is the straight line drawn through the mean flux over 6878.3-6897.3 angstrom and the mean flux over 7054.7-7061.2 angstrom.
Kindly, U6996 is -0.031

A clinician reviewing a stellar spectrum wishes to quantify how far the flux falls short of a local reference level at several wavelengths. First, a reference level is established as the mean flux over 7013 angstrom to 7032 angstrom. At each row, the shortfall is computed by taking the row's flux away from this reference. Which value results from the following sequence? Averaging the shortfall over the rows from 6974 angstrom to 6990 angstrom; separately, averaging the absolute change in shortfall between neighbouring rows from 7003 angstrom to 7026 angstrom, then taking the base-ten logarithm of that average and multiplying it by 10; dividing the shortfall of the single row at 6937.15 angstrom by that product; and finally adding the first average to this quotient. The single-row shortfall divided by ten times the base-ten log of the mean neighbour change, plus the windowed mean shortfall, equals -0.29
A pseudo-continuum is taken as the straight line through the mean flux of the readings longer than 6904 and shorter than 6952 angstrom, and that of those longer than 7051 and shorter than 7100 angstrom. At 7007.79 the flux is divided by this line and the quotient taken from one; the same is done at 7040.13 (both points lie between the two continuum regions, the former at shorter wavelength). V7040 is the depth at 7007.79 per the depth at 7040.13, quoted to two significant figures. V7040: -1.1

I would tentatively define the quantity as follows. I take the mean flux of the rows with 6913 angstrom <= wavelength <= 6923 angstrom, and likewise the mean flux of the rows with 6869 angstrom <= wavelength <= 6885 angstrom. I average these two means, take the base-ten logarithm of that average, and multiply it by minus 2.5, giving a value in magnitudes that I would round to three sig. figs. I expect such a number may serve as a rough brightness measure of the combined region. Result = -2.06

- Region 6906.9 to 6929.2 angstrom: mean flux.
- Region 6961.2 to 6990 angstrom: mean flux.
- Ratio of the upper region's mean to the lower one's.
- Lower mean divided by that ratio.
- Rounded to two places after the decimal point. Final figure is 6.94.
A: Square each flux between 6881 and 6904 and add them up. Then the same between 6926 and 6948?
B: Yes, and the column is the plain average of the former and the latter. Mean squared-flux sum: 314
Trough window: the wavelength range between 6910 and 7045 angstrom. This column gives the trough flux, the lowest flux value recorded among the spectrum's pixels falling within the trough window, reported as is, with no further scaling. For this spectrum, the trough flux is 5.92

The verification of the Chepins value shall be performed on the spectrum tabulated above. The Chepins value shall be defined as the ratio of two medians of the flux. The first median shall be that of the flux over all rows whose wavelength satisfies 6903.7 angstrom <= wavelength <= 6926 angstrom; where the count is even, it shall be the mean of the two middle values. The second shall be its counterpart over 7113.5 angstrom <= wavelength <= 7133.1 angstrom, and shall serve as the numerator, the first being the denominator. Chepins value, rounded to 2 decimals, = 0.90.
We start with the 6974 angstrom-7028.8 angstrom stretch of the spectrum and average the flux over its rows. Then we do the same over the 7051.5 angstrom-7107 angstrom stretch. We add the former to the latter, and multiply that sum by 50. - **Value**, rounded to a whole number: 636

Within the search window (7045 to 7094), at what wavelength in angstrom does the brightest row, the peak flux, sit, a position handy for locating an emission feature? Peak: 7069.37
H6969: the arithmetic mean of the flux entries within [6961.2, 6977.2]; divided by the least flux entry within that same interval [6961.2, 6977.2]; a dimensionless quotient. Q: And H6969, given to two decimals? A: 1.04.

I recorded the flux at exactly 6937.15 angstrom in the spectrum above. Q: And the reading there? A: 6.61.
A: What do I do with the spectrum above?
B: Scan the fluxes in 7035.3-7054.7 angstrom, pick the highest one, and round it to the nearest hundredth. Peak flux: 6.42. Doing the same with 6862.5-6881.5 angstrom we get 7.39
